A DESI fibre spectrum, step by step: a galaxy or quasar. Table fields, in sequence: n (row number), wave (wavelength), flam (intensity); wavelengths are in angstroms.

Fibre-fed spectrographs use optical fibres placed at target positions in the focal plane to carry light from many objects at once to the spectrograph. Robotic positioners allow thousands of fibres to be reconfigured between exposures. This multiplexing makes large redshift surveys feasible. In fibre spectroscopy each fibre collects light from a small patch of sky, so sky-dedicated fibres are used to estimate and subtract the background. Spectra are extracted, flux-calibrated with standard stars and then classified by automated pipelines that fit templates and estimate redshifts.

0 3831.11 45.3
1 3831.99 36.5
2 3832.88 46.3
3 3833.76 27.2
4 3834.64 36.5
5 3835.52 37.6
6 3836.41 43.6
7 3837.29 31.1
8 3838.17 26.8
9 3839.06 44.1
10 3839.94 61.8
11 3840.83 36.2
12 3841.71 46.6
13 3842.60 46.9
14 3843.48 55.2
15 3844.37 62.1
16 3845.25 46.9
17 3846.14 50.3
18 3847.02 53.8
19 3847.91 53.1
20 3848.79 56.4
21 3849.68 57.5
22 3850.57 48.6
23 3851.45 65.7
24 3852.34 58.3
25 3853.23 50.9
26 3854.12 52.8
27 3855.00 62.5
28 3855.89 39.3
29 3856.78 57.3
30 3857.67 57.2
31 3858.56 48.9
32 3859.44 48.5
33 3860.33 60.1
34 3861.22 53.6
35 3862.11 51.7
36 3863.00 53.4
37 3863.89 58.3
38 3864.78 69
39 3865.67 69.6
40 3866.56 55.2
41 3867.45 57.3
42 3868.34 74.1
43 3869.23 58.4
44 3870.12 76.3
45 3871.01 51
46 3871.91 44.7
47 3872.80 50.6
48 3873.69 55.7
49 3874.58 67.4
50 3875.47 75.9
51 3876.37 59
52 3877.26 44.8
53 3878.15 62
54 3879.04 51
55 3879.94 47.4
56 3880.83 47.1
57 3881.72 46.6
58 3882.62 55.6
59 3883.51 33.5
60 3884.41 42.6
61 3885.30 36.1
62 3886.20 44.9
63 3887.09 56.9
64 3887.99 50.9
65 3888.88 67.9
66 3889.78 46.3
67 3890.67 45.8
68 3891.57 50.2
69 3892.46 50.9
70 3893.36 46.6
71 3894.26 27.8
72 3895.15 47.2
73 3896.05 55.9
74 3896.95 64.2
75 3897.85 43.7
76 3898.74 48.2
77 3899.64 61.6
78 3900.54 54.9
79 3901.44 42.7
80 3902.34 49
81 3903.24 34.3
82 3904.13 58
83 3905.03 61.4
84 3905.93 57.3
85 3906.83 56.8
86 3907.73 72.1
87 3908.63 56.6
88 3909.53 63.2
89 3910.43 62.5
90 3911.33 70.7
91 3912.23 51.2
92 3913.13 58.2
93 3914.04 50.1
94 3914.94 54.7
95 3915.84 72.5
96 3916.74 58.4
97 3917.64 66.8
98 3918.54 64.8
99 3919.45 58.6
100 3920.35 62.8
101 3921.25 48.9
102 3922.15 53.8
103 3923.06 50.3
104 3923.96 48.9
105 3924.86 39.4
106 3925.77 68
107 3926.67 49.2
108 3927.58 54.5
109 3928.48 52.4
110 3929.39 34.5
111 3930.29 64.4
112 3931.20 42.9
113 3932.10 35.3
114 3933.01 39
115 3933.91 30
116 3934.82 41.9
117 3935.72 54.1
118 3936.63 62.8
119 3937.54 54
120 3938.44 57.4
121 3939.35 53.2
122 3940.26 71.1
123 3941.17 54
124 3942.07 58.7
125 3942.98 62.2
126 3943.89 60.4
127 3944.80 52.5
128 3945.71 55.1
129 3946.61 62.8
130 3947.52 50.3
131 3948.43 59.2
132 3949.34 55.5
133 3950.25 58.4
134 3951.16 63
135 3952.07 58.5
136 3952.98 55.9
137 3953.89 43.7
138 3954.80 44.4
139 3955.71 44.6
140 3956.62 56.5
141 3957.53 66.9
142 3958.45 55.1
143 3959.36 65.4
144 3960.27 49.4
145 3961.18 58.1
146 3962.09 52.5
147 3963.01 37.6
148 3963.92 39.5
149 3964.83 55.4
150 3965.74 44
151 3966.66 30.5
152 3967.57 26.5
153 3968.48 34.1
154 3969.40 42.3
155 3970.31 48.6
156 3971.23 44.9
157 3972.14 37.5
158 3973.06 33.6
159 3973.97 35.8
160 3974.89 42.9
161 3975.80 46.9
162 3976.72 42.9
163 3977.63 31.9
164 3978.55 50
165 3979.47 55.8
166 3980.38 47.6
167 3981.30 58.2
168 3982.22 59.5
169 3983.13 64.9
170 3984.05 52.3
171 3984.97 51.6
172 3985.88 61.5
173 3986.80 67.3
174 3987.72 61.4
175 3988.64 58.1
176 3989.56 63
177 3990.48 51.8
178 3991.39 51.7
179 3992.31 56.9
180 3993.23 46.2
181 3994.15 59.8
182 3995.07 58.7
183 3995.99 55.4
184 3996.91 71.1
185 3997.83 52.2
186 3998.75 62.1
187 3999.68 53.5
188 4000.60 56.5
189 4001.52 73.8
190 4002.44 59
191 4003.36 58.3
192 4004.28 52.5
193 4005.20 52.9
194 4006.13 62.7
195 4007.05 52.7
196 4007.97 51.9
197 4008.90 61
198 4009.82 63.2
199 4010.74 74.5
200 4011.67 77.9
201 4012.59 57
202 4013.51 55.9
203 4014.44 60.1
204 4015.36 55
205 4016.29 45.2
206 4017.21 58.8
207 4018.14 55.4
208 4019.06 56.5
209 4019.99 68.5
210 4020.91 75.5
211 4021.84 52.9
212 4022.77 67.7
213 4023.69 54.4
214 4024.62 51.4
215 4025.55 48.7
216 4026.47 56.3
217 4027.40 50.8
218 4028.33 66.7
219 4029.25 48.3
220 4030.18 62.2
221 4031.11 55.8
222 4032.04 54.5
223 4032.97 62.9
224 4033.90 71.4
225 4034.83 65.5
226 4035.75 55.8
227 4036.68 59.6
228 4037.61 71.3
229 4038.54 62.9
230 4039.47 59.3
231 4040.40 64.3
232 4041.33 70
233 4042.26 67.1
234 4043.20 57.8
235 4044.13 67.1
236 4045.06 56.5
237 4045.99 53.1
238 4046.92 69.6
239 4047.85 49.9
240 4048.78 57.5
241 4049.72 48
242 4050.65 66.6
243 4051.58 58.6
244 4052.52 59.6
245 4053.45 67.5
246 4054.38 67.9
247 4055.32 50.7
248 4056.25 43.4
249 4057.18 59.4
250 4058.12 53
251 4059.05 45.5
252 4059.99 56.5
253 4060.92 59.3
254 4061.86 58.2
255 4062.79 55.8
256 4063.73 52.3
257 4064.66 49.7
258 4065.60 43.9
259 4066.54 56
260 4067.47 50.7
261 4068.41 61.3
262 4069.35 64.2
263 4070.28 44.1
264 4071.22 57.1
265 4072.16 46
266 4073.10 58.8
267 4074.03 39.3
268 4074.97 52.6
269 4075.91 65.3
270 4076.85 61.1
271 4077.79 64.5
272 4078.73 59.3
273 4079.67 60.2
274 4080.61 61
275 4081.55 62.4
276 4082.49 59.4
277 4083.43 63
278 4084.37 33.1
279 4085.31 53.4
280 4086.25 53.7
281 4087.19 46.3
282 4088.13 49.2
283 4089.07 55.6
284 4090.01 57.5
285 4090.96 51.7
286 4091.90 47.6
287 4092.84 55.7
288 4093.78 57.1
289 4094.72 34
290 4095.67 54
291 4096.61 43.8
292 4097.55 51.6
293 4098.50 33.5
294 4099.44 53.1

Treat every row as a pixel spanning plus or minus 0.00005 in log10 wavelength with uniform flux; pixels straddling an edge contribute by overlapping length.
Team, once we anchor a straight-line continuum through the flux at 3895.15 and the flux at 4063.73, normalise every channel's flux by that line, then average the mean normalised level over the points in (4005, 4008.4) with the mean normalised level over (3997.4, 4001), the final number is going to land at 1.10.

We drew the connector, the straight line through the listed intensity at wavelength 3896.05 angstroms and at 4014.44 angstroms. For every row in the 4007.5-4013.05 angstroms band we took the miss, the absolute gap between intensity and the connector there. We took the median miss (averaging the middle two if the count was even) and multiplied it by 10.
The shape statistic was 56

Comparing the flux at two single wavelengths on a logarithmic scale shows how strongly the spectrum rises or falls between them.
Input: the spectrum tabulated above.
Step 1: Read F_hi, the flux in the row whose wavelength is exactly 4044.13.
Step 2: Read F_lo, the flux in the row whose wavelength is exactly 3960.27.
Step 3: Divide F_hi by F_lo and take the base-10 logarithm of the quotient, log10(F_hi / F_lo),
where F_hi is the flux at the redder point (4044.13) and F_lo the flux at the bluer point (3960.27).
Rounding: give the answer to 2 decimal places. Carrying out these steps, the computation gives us 0.13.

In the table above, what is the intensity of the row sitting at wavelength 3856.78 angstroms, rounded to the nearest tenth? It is 57.3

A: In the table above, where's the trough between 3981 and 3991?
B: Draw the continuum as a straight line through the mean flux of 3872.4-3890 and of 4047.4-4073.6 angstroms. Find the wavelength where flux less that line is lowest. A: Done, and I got 3984.97 angstroms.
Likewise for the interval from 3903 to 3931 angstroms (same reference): 3929.39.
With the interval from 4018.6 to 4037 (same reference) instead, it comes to 4029.25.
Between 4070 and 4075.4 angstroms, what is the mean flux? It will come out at 50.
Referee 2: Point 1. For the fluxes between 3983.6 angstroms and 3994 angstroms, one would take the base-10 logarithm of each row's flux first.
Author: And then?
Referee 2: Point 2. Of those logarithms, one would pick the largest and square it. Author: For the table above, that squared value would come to 3.34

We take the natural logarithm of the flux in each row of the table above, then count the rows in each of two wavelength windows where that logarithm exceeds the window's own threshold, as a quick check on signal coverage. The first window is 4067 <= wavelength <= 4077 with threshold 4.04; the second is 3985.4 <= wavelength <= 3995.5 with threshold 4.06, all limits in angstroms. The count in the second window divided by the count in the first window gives 1.2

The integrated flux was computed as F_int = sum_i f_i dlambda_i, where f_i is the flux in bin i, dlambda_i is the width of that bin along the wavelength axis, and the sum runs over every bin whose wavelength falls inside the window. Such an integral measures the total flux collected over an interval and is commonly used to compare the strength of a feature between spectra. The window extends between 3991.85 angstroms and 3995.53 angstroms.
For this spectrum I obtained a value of 204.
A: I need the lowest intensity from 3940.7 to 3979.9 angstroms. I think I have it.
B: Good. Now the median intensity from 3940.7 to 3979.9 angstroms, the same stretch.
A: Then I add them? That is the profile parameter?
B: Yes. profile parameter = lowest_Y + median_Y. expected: 77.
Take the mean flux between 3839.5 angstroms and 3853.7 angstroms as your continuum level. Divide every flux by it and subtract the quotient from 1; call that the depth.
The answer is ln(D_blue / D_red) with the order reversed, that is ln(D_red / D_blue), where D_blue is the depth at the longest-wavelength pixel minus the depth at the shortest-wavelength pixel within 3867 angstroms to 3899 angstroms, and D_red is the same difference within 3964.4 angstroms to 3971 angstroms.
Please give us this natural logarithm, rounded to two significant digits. -0.29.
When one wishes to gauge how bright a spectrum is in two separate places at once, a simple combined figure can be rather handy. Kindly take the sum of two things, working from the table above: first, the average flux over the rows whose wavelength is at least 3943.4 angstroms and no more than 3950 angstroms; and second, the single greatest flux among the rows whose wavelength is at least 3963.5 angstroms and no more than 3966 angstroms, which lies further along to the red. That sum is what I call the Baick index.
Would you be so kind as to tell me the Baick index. 112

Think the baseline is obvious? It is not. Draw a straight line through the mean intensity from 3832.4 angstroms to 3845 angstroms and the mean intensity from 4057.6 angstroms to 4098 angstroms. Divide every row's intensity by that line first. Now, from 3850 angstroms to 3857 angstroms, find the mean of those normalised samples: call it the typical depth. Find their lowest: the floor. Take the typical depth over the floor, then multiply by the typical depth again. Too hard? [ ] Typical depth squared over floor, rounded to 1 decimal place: 1.7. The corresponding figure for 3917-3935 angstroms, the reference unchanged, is 1.8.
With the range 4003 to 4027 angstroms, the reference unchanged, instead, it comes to 1.5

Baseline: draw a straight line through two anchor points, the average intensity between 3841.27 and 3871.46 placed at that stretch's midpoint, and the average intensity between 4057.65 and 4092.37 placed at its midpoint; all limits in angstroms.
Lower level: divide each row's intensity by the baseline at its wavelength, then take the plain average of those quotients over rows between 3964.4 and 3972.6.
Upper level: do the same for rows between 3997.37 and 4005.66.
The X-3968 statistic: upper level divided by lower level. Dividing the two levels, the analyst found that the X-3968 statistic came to 1.44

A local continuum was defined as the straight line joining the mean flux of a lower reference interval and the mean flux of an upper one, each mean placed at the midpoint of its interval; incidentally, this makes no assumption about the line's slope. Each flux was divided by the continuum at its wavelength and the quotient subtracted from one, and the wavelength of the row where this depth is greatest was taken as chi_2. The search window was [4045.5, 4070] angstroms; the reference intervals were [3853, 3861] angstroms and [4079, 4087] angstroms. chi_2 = 4056.25 angstroms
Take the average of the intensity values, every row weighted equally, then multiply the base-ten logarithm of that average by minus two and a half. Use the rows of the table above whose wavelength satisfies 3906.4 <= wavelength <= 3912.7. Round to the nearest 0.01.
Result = -4.48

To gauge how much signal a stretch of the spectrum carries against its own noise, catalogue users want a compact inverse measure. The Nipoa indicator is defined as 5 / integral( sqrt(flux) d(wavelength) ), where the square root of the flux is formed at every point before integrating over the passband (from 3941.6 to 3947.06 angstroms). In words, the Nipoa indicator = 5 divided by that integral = 0.120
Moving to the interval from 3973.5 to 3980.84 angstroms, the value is 0.103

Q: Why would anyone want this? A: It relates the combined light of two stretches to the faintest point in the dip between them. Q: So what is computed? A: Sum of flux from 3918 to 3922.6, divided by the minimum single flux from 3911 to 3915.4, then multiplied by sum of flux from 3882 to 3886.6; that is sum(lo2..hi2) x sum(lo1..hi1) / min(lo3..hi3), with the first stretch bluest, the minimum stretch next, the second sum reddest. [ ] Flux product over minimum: 1227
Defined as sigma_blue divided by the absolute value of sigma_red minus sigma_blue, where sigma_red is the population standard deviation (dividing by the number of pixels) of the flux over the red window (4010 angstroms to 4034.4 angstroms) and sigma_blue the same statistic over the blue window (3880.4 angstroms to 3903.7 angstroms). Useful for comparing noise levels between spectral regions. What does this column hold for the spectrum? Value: 20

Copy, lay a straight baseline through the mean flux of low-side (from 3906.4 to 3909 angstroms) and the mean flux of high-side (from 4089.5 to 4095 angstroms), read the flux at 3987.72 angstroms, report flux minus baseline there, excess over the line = 4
